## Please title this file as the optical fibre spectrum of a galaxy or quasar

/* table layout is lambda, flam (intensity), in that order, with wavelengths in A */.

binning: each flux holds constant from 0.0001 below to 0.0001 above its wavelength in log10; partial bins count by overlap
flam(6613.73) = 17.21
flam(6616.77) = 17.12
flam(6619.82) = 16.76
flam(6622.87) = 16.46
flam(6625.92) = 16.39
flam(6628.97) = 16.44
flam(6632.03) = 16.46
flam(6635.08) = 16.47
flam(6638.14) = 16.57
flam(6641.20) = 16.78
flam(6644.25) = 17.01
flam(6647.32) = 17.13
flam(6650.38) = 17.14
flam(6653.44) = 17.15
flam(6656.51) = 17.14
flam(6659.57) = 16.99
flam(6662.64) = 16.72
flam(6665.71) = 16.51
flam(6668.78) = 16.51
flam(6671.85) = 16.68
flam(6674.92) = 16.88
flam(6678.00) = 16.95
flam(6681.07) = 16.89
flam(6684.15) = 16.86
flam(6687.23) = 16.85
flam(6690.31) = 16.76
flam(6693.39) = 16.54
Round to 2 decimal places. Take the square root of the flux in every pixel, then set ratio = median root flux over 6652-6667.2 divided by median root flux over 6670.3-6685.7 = 1.00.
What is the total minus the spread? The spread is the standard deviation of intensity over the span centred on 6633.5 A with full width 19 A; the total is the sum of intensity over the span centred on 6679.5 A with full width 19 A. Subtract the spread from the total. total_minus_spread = 101.0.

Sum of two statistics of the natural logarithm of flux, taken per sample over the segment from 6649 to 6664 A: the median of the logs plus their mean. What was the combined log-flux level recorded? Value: 5.68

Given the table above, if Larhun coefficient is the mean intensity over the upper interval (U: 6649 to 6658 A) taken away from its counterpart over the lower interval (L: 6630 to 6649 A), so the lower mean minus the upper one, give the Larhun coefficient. -0.41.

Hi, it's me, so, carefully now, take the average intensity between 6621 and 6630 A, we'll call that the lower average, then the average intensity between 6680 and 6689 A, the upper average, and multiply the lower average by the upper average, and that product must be 277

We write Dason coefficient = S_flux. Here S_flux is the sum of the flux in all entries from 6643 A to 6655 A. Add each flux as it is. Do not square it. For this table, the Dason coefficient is 68.4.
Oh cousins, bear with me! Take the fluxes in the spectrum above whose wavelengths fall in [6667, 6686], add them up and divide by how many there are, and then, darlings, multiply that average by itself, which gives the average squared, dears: 282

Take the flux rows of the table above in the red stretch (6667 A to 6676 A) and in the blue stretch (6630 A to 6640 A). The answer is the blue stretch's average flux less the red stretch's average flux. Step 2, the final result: -0.2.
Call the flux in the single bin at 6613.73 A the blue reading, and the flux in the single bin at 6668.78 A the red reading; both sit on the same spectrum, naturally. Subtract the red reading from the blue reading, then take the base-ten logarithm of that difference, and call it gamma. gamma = -0.15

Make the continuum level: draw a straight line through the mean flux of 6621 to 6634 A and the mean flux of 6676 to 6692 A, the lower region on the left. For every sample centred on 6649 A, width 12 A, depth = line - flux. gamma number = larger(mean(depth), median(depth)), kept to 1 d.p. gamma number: -0.5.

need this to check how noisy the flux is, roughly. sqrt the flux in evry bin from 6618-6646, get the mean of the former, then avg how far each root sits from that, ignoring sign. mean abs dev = 0.0210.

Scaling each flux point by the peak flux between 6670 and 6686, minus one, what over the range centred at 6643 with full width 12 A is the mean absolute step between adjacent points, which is 0.011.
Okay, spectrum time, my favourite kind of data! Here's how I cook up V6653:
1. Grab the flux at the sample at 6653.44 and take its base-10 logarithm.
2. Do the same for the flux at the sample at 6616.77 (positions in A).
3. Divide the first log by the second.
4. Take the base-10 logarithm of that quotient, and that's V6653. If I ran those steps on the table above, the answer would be 0.0003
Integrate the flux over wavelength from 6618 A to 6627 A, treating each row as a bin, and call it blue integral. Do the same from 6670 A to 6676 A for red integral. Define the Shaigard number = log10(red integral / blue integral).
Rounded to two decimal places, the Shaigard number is -0.17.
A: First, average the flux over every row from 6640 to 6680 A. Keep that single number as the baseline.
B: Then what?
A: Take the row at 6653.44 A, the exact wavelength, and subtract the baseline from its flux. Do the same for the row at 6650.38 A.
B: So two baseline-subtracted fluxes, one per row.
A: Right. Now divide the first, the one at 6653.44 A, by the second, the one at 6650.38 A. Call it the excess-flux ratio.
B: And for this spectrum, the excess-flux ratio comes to 1.04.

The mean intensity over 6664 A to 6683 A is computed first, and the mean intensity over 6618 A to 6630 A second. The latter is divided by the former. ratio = 0.987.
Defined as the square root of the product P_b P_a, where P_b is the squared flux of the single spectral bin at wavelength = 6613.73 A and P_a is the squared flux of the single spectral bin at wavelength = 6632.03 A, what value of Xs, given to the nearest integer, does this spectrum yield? 283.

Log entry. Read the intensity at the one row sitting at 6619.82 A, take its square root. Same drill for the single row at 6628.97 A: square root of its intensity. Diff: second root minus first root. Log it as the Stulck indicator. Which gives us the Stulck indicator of -0.039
